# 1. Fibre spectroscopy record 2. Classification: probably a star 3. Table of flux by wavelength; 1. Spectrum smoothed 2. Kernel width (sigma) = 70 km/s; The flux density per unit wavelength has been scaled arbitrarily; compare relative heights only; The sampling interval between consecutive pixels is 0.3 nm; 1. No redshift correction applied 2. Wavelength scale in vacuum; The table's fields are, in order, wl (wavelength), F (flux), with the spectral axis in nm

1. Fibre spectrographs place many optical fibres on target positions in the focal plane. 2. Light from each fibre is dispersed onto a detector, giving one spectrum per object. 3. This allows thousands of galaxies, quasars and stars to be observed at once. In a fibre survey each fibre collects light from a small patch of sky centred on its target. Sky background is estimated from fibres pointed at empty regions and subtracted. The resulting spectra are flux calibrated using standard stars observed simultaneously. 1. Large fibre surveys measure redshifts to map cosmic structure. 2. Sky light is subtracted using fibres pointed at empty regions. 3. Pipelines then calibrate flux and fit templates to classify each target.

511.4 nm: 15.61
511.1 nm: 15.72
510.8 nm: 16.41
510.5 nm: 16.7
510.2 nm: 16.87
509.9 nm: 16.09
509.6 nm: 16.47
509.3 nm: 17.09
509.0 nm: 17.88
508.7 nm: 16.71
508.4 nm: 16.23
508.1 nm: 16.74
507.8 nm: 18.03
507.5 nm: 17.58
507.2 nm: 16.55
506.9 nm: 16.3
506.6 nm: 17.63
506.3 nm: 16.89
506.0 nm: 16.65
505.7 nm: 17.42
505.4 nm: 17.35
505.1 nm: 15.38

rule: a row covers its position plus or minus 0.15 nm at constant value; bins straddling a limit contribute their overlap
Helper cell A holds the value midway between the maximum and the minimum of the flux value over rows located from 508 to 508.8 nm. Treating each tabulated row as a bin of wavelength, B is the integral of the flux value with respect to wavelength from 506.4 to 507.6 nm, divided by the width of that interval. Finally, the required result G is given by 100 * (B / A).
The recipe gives 103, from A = 16.5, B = 17.0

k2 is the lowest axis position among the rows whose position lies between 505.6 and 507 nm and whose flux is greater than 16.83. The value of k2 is 505.7 nm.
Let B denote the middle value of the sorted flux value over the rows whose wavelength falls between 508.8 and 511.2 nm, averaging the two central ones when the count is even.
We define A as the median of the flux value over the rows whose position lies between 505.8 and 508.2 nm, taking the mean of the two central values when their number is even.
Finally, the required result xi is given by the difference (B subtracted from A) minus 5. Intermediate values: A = 16.8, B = 16.6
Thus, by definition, -4.77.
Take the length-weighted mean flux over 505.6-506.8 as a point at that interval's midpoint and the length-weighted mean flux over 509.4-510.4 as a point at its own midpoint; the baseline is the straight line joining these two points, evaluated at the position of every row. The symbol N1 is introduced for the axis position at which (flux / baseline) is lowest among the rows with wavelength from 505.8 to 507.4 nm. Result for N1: 506.9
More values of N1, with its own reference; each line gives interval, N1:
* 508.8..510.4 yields 509.9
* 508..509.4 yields 508.4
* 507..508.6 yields 508.4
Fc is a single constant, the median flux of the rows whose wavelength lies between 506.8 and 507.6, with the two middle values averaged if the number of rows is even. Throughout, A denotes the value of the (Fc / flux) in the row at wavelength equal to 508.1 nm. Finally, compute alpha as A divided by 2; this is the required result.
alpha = 0.494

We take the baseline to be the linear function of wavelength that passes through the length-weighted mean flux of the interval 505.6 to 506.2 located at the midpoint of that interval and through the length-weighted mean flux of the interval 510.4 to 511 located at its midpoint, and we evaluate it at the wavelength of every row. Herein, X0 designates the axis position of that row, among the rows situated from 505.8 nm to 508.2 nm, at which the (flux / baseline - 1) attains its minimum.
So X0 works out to 506.9 nm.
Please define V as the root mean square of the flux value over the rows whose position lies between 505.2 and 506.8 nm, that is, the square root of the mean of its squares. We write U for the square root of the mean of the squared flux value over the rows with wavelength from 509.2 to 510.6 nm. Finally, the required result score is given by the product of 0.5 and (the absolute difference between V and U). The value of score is 0.27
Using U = 16.6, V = 17.2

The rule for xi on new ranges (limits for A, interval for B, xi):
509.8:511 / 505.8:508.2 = -5.26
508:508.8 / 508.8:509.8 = -5.38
